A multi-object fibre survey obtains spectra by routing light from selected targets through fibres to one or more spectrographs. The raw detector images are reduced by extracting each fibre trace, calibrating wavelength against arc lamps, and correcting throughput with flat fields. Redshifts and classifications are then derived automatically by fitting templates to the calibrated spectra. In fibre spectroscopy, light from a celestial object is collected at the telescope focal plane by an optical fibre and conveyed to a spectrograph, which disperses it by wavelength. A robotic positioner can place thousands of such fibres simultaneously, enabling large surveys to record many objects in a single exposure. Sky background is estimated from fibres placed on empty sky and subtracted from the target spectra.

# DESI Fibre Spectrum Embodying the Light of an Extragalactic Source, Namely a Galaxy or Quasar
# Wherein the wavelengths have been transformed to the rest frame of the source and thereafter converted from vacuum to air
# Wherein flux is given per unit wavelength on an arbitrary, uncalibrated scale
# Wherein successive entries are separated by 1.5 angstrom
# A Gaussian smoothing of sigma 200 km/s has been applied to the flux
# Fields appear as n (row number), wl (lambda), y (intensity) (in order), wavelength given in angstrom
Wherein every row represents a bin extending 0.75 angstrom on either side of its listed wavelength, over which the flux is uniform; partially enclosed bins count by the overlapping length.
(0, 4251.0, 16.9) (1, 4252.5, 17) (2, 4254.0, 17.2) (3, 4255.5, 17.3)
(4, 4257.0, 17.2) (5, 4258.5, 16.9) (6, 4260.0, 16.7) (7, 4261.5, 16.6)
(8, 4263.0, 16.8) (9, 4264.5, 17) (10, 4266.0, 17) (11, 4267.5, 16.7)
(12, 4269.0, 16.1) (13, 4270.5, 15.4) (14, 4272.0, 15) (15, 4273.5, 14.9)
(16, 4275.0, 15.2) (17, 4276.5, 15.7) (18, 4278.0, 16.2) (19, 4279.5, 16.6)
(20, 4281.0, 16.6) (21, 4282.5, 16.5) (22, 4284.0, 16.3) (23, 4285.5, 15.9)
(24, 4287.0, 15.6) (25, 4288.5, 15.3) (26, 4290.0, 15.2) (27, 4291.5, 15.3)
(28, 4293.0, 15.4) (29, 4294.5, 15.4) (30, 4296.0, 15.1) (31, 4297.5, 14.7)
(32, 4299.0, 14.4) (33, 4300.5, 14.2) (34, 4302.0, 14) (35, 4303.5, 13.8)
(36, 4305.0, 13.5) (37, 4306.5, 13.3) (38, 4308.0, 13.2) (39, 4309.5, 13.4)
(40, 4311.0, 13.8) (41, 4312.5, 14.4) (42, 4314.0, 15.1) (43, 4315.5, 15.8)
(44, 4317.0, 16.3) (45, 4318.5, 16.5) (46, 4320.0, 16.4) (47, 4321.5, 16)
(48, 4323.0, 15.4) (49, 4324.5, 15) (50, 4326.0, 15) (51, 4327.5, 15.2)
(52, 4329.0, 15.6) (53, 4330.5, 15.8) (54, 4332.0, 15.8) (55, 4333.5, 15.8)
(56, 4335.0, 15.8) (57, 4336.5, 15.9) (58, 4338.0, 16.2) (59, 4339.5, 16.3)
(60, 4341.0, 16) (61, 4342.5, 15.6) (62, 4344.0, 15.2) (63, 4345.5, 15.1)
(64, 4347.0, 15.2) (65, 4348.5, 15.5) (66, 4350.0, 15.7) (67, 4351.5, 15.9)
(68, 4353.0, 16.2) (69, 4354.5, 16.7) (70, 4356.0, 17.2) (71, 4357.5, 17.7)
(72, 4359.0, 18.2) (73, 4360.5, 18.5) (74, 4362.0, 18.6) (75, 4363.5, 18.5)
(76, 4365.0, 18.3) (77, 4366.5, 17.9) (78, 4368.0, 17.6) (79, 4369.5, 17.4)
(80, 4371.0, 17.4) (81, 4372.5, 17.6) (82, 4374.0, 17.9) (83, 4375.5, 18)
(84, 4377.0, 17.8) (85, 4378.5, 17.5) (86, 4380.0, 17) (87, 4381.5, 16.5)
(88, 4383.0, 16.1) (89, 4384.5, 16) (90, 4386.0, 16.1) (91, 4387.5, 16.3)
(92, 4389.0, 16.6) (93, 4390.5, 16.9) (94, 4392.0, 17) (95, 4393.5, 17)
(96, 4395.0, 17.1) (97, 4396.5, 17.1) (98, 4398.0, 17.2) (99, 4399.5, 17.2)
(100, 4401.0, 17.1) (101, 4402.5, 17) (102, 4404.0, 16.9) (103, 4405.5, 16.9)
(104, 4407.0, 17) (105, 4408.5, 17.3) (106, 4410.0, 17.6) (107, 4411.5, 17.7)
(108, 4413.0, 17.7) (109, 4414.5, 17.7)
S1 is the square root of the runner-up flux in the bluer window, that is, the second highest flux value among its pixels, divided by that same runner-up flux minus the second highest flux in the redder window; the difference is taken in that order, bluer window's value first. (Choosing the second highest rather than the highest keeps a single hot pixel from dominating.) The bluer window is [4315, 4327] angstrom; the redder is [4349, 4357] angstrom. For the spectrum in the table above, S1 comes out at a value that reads -13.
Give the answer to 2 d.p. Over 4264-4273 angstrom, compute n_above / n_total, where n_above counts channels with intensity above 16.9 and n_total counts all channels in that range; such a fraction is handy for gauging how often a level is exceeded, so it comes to 0.33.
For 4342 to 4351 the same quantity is 0.00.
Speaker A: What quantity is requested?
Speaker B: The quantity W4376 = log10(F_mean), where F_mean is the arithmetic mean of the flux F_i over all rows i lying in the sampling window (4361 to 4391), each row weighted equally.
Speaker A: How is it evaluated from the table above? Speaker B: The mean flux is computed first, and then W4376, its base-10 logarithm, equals 1.24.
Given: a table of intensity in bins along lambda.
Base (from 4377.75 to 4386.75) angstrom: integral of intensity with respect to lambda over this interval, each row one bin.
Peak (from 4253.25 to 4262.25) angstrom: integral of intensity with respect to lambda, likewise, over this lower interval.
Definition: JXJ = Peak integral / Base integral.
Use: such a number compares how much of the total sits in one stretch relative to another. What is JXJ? 1.03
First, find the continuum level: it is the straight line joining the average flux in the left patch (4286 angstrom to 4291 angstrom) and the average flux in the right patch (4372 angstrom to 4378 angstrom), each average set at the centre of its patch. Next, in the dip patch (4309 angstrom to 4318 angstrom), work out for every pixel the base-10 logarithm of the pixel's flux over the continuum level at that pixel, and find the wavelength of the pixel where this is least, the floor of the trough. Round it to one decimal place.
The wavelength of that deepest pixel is 4309.5 angstrom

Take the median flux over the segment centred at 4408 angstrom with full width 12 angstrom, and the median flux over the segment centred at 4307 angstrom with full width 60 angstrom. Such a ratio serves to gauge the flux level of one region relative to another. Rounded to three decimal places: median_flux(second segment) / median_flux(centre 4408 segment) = 0.898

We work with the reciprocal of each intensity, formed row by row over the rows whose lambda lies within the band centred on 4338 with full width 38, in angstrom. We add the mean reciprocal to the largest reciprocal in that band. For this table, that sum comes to 0.130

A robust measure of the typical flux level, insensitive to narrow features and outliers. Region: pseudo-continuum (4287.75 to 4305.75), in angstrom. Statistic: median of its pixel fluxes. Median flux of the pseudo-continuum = 14.9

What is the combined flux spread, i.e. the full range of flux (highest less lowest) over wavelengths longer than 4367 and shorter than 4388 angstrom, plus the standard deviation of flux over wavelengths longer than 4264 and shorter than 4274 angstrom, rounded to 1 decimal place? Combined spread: 2.9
